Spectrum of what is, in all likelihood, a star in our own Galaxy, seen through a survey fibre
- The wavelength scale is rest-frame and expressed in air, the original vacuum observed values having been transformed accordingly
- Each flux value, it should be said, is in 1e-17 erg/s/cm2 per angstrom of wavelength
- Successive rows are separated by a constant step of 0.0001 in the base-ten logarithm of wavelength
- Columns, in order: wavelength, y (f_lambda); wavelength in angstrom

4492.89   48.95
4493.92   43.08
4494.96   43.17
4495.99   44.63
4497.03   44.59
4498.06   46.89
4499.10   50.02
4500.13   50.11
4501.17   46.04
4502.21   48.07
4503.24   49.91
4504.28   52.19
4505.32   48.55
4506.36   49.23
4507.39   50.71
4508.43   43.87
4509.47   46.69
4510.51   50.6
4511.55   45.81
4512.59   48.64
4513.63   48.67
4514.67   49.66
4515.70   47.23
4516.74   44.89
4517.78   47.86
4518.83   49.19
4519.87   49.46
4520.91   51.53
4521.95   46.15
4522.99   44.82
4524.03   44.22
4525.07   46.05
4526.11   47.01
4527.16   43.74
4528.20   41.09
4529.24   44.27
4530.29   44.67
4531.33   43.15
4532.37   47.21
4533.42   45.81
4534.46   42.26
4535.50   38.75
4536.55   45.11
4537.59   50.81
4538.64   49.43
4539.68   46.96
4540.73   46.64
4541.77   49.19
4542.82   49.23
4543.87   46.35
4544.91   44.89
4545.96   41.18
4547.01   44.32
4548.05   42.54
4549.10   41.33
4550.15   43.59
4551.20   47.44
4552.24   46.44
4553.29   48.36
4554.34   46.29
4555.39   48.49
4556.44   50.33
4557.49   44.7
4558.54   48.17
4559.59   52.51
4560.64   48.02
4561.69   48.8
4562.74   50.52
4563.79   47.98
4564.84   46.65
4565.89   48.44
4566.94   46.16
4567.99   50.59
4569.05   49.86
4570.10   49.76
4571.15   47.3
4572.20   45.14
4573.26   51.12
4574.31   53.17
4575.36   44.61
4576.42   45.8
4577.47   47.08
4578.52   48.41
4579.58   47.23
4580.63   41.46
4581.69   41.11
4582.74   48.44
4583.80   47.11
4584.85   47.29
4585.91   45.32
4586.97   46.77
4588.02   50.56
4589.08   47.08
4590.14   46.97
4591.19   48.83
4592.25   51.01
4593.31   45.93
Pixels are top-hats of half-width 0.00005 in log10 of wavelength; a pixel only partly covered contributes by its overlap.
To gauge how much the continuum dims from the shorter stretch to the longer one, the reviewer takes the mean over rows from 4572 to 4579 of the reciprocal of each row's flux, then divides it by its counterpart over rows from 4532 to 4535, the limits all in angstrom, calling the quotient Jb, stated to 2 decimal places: 0.94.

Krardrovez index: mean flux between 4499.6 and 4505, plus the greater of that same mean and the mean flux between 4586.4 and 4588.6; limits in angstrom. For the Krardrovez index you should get 98.5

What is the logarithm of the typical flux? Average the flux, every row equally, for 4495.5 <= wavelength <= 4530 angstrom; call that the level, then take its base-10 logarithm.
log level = 1.675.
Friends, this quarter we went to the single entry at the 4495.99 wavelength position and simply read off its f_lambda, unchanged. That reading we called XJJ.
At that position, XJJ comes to 44.63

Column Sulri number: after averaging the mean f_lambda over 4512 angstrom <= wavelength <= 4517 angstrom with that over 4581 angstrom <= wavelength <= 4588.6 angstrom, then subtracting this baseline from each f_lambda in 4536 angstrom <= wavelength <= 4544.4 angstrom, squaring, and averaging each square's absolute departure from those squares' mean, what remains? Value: 2.6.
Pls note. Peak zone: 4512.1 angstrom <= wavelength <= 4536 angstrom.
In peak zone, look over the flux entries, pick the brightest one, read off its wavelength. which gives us 4520.91 angstrom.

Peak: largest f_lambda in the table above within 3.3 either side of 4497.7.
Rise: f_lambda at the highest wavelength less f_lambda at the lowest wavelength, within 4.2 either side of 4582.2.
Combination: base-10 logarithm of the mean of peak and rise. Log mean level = 1.37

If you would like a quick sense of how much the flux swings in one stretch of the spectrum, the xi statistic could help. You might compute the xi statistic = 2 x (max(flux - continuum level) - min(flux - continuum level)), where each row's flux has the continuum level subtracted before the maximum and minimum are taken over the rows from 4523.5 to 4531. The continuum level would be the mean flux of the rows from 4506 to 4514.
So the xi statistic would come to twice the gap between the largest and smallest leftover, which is 11.8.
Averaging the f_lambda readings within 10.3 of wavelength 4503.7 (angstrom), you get 47.6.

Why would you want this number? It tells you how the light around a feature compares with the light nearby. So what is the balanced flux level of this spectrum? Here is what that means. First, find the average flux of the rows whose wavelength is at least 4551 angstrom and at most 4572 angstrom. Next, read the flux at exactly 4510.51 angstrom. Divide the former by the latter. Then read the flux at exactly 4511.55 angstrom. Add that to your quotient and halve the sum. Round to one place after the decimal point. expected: 23.4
